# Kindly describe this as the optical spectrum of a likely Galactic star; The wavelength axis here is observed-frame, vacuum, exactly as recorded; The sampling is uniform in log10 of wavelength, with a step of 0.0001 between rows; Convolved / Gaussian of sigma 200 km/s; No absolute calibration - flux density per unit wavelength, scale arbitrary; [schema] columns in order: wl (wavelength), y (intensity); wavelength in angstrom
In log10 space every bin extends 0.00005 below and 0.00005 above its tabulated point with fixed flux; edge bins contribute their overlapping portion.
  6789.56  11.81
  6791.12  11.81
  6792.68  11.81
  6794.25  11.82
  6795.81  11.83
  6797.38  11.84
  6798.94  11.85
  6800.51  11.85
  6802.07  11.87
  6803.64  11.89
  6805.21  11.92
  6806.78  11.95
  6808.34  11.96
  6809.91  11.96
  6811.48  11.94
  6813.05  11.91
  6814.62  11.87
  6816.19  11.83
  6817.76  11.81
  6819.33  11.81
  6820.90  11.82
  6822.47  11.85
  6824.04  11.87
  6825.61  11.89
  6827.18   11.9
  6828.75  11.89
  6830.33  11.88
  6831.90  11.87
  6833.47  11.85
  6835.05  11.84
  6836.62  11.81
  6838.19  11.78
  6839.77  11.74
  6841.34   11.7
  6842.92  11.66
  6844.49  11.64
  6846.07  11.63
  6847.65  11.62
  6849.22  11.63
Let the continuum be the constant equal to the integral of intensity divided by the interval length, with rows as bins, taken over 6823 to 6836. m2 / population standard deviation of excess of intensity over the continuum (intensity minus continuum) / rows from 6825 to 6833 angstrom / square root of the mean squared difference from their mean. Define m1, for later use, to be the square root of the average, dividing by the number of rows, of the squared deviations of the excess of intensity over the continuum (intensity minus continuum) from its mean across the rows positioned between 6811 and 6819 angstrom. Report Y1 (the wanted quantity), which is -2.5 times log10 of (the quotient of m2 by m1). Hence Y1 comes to 1.7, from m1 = 0.048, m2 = 0.010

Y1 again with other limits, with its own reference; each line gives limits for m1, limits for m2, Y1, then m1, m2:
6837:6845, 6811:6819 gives 0.1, 0.051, 0.048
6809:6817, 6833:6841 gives 0.2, 0.047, 0.040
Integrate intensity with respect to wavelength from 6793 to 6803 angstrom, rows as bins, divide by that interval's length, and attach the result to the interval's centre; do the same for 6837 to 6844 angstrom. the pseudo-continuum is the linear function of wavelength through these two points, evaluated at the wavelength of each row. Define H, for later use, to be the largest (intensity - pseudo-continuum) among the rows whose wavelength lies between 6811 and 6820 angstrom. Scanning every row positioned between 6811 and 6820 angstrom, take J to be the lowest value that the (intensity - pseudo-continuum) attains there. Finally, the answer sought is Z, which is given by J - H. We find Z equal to -0.11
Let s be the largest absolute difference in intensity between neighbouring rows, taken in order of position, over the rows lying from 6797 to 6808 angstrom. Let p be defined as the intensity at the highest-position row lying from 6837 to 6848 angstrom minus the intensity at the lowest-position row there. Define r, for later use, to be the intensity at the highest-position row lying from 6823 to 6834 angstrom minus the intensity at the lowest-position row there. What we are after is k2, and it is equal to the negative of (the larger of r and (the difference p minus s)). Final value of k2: 0.02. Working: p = -0.16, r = -0.02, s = 0.0300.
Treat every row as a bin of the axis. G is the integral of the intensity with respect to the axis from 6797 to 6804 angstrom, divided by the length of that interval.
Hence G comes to 11.87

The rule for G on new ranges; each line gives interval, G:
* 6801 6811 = 11.92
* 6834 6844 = 11.76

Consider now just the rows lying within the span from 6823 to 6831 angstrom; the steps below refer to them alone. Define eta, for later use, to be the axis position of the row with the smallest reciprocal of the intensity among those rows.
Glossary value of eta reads 6827.18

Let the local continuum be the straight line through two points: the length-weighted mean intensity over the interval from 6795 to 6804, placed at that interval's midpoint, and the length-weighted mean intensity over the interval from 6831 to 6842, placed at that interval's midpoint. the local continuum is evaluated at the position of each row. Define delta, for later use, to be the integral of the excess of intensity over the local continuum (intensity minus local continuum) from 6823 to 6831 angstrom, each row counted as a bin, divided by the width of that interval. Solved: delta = 0.06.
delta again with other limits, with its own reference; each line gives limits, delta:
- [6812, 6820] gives 0.01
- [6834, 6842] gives -0.03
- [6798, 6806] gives 0.02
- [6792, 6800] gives -0.03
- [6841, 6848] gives -0.15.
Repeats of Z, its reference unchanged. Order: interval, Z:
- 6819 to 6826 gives -0.10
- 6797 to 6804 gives -0.07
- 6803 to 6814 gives -0.09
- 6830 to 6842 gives -0.15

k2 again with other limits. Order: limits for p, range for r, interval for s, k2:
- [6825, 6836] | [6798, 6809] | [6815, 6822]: -0.11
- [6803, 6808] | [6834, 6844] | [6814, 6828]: -0.02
